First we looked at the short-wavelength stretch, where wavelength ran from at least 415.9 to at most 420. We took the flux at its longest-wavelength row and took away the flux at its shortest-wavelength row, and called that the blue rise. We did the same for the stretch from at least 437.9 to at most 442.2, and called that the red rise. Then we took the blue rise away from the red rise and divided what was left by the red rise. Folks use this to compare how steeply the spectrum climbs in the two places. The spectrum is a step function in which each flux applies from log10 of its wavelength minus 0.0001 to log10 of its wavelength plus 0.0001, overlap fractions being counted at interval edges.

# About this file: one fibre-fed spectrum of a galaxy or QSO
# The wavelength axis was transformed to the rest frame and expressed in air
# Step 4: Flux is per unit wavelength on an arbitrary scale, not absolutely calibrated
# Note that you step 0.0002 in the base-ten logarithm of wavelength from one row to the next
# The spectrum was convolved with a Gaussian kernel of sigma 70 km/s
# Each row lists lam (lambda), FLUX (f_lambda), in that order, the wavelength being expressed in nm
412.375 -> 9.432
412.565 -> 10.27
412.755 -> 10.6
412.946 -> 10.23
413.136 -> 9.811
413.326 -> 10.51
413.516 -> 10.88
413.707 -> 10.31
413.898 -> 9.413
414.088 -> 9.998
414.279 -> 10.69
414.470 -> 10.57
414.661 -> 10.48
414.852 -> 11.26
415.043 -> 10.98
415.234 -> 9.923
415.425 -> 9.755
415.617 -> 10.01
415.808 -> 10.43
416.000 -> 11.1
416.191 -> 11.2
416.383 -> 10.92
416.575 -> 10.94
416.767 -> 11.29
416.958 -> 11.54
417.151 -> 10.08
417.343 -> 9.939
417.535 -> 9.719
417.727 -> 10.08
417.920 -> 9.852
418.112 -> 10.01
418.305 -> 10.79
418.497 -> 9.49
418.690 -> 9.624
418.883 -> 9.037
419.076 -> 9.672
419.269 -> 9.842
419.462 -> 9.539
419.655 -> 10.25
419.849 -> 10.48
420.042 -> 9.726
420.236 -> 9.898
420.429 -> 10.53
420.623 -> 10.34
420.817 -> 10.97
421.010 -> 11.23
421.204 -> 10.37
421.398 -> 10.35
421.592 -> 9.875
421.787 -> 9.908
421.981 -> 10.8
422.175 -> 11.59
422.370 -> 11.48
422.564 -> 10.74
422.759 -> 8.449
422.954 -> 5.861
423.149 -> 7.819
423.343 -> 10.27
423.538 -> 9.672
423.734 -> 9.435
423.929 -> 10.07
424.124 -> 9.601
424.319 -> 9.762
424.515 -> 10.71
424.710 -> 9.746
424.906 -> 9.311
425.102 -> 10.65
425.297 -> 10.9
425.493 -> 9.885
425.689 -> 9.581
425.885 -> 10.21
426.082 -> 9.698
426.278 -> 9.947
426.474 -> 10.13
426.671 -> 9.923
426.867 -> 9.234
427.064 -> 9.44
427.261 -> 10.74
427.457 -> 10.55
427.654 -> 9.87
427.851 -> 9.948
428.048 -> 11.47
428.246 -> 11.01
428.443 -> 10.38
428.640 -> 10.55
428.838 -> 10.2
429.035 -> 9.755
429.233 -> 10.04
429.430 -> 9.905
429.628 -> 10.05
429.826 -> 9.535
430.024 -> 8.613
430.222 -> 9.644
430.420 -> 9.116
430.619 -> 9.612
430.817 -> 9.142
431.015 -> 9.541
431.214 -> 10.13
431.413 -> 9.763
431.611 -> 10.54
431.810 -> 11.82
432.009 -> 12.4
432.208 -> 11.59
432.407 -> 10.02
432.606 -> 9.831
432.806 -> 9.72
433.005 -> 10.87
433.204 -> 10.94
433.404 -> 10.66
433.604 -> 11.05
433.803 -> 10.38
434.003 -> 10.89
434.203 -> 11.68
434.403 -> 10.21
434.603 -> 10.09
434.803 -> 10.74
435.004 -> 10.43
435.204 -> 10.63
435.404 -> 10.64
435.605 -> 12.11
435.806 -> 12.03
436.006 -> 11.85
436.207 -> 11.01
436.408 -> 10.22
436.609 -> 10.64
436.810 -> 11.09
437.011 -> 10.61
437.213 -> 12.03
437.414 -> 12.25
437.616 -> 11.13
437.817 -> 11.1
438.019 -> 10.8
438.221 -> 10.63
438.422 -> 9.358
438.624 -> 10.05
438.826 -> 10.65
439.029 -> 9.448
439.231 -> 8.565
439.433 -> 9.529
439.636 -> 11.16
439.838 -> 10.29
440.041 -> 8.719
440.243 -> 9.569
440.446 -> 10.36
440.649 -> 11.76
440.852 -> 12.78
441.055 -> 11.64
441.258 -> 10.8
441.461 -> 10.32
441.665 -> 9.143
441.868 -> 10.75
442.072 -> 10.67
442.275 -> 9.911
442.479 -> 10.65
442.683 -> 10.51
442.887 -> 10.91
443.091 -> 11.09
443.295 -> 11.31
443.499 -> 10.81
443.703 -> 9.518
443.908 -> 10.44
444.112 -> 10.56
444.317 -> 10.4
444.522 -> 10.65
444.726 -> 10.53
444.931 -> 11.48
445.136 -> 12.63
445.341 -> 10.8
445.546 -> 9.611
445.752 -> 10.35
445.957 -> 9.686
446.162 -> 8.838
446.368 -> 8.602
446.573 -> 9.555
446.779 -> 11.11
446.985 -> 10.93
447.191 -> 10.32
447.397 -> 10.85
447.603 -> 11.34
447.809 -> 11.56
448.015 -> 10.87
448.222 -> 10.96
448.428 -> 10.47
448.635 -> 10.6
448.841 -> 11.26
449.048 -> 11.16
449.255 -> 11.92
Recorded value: -3.8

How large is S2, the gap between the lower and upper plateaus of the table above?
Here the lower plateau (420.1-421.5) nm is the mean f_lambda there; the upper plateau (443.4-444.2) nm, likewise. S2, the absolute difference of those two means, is 0.2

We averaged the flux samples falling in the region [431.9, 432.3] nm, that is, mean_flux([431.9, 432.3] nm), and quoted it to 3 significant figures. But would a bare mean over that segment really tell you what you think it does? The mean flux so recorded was 12.0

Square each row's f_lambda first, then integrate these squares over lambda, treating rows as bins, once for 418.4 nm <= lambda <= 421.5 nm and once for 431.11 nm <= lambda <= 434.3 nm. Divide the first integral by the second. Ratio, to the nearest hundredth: 0.85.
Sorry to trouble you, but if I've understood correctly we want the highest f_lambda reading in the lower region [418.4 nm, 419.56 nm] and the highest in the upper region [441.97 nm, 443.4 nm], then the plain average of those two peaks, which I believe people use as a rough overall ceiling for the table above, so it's 10.6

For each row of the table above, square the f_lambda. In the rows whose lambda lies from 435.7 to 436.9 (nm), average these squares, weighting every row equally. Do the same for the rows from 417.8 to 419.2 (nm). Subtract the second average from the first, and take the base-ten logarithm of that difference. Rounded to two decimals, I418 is 1.46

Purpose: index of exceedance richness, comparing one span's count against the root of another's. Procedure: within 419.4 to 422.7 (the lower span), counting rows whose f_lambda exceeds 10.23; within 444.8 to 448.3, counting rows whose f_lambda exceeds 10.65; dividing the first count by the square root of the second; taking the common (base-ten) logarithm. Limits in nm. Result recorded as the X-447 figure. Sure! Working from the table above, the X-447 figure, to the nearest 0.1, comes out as 0.6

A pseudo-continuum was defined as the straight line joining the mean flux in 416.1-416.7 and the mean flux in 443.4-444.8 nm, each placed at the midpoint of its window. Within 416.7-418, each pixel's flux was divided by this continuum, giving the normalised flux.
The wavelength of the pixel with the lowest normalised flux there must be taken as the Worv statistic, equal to 417.535 nm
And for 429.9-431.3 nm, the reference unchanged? 430.024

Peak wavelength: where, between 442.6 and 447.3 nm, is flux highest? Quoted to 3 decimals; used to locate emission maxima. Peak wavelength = 445.136 nm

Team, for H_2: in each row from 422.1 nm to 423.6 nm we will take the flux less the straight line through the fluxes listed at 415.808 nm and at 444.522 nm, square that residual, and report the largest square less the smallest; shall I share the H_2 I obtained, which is 21.3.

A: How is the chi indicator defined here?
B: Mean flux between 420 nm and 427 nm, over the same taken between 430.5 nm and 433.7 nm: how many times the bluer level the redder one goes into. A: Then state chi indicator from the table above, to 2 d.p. 0.95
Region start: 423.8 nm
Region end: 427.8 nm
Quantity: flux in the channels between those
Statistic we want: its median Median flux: 9.9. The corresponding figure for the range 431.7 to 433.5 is 10.9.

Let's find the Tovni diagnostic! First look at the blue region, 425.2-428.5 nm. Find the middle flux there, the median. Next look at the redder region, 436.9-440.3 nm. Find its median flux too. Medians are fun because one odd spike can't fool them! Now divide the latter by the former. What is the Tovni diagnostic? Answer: 1.07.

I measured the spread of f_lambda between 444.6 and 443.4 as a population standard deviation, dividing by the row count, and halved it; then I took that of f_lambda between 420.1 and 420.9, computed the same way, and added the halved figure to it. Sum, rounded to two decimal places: 0.59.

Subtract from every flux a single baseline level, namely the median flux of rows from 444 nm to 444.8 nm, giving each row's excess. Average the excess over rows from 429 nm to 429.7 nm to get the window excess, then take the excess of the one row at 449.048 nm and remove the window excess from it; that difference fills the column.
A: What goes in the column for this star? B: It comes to 1.2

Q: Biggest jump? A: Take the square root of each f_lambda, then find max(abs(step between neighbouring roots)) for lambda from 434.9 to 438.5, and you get 0.22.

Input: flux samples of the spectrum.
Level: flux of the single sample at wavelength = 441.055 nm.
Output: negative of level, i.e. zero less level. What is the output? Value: -11.6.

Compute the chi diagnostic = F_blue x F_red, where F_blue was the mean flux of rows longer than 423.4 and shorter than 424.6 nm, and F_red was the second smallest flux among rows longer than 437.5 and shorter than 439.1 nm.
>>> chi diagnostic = 93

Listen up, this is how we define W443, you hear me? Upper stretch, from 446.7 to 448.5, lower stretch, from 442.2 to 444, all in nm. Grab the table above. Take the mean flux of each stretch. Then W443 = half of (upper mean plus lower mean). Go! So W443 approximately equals 10.8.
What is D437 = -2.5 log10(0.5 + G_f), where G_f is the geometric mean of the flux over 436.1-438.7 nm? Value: -2.63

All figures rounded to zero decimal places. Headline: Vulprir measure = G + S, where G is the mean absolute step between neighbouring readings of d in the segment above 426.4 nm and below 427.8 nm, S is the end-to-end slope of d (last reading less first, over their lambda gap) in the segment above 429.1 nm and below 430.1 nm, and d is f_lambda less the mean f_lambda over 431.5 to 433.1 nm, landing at -1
